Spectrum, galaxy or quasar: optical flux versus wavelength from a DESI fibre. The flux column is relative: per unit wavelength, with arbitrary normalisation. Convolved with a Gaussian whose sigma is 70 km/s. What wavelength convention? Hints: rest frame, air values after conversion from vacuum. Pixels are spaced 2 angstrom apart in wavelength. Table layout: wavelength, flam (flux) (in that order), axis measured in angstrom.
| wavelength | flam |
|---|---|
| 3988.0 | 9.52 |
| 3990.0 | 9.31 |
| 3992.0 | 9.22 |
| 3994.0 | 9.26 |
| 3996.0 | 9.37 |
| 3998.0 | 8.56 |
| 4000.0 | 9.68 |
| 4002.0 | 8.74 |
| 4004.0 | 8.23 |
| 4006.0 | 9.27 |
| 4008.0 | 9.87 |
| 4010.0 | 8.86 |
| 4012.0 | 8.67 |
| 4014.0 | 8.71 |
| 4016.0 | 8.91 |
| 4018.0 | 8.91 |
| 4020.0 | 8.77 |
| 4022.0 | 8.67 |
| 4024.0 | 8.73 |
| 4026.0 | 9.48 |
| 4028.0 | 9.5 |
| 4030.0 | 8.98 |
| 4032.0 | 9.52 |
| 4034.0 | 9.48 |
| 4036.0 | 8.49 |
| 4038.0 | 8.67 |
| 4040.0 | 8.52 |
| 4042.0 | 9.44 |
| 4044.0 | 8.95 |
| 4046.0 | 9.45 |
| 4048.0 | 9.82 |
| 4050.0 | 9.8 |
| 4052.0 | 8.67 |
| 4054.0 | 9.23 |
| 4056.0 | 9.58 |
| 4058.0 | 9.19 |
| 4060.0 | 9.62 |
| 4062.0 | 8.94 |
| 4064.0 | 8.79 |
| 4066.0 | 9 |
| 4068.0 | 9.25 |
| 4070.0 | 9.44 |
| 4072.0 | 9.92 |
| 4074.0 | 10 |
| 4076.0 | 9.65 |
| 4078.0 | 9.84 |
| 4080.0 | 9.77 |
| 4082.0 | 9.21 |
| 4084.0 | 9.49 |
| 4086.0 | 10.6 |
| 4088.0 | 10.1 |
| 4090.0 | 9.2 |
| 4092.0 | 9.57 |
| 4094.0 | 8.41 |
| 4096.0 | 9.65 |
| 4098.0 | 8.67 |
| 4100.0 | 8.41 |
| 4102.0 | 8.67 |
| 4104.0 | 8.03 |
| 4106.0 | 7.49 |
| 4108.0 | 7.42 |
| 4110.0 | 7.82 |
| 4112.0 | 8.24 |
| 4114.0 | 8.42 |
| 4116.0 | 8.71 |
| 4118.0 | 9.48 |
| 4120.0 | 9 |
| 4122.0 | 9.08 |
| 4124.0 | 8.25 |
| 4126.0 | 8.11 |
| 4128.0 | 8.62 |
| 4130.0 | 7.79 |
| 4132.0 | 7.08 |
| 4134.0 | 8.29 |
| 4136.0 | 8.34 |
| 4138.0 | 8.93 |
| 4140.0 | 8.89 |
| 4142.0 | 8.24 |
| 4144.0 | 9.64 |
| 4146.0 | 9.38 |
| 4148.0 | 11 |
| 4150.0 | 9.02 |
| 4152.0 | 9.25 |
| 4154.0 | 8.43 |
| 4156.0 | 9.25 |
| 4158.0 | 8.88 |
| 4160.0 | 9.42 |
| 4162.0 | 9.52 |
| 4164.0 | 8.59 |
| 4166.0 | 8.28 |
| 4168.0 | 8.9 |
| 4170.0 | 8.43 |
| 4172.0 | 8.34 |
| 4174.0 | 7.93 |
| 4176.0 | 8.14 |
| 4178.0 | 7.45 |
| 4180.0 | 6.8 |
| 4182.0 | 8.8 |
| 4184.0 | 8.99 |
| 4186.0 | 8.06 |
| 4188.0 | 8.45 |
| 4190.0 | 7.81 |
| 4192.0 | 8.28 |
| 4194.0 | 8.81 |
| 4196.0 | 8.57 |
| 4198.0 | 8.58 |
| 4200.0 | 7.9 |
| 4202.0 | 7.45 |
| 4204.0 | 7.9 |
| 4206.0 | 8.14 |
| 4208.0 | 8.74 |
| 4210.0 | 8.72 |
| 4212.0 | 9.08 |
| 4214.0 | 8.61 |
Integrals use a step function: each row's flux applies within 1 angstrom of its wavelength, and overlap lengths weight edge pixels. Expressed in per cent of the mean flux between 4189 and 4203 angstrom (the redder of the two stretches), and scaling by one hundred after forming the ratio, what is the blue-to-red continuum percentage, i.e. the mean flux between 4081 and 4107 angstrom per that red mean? 110.2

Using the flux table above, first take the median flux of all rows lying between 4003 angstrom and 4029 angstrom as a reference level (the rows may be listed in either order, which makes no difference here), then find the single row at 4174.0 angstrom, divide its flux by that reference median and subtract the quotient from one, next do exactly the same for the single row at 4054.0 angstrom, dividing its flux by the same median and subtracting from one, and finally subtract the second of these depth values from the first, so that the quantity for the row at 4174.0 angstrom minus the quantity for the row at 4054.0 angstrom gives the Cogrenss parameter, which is 0.15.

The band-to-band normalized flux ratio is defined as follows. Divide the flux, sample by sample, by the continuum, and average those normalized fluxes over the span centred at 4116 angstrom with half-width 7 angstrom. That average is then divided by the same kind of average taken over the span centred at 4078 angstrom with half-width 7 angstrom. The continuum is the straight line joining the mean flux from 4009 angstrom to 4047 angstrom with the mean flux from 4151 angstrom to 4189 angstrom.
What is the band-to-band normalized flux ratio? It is 0.908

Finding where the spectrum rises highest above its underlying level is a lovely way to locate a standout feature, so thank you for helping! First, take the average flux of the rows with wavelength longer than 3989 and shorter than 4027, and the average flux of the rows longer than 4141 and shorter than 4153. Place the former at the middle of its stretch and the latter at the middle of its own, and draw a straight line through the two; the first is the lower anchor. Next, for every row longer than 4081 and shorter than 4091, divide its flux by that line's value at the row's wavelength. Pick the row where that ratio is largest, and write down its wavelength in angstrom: 4086.0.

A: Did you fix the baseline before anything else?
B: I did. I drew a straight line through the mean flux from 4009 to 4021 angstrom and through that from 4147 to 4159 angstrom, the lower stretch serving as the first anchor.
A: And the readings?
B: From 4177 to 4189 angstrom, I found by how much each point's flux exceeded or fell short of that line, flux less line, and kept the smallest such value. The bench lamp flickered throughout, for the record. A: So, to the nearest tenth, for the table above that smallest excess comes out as -2.6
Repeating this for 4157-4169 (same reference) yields -1.1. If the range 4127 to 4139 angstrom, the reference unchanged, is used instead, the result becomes -2.1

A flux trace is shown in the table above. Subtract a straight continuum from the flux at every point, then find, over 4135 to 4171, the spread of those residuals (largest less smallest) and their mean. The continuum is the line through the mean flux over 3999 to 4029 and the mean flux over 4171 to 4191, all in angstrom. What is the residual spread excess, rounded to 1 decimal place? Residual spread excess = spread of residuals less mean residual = 2.0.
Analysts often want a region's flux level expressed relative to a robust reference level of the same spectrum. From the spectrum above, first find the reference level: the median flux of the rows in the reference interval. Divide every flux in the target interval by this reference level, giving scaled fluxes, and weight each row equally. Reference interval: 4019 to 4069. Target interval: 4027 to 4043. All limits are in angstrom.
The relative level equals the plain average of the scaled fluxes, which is 0.987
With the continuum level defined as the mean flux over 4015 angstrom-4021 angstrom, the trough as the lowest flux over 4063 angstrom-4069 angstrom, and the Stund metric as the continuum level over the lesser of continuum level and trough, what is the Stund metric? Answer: 1.01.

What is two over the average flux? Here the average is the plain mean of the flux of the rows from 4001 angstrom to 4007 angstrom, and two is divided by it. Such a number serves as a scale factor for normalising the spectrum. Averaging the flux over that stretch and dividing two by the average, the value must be 0.229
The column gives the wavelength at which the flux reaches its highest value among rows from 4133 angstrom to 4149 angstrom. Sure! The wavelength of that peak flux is 4148.0 angstrom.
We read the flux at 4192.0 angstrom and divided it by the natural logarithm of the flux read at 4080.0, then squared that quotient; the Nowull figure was 13.2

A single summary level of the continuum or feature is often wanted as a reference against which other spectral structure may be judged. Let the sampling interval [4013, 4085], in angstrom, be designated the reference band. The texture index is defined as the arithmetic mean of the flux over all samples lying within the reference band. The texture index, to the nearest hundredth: 9.23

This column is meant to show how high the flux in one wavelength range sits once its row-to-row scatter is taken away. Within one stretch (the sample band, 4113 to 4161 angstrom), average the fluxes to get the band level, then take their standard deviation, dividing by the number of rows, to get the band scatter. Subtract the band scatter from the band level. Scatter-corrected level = 8.07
